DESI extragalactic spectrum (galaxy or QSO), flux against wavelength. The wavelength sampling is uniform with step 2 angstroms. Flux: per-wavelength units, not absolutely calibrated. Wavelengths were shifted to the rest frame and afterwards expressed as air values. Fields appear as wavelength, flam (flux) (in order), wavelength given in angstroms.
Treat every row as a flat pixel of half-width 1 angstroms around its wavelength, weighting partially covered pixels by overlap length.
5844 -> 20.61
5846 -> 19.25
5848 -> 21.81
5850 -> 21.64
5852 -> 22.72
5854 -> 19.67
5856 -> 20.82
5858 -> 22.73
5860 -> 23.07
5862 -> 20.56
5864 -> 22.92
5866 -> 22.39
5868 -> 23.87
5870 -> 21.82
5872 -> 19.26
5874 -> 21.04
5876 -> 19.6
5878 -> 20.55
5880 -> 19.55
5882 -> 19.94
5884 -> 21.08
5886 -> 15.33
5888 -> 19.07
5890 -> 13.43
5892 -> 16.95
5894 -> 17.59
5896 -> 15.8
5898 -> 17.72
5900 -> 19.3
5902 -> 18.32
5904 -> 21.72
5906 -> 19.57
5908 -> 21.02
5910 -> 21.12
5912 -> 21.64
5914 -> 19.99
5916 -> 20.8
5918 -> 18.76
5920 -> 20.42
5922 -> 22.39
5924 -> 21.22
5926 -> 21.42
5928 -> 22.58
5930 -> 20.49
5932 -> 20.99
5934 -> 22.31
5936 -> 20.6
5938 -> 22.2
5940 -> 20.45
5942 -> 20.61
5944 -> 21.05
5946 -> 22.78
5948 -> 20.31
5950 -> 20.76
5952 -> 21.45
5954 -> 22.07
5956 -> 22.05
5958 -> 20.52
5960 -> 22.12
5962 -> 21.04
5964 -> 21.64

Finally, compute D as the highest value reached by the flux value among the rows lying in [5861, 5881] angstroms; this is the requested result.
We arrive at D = 23.87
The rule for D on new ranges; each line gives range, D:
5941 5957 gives 22.78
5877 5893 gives 21.08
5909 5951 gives 22.78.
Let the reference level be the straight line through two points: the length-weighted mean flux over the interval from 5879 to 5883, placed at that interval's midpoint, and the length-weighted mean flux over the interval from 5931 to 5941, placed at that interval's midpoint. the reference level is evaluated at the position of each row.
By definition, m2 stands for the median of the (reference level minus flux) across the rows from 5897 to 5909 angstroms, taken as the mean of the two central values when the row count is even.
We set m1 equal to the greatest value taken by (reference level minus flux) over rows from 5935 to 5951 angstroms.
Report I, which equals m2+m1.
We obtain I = 2.3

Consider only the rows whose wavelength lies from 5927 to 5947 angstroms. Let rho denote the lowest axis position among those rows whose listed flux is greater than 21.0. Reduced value 5928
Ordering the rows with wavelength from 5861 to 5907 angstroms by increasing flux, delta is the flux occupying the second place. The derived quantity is 15.33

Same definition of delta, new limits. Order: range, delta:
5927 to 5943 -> 20.49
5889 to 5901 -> 15.8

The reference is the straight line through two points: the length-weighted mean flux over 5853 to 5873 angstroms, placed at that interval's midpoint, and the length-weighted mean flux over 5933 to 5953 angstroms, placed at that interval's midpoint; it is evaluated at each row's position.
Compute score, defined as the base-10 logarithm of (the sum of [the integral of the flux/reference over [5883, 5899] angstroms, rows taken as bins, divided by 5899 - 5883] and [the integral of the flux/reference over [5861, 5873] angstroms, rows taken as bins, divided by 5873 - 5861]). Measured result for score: 0.26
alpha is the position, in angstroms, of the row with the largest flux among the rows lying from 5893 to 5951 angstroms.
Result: 5946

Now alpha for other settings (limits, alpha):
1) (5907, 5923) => 5922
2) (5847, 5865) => 5860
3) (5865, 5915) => 5868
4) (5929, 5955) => 5946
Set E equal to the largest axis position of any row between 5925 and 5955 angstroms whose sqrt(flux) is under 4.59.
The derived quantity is 5950 angstroms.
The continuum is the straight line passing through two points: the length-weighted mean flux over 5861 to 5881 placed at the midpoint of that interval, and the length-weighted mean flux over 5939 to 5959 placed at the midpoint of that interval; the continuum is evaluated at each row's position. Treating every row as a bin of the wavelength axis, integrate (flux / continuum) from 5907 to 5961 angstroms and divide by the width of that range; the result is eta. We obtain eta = 1.00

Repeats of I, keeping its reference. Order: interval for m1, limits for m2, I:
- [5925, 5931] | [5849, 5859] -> -2.1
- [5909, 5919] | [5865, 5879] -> 0.5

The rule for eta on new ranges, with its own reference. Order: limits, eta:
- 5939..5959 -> 1.00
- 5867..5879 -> 0.99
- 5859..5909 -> 0.93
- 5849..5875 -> 1.03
